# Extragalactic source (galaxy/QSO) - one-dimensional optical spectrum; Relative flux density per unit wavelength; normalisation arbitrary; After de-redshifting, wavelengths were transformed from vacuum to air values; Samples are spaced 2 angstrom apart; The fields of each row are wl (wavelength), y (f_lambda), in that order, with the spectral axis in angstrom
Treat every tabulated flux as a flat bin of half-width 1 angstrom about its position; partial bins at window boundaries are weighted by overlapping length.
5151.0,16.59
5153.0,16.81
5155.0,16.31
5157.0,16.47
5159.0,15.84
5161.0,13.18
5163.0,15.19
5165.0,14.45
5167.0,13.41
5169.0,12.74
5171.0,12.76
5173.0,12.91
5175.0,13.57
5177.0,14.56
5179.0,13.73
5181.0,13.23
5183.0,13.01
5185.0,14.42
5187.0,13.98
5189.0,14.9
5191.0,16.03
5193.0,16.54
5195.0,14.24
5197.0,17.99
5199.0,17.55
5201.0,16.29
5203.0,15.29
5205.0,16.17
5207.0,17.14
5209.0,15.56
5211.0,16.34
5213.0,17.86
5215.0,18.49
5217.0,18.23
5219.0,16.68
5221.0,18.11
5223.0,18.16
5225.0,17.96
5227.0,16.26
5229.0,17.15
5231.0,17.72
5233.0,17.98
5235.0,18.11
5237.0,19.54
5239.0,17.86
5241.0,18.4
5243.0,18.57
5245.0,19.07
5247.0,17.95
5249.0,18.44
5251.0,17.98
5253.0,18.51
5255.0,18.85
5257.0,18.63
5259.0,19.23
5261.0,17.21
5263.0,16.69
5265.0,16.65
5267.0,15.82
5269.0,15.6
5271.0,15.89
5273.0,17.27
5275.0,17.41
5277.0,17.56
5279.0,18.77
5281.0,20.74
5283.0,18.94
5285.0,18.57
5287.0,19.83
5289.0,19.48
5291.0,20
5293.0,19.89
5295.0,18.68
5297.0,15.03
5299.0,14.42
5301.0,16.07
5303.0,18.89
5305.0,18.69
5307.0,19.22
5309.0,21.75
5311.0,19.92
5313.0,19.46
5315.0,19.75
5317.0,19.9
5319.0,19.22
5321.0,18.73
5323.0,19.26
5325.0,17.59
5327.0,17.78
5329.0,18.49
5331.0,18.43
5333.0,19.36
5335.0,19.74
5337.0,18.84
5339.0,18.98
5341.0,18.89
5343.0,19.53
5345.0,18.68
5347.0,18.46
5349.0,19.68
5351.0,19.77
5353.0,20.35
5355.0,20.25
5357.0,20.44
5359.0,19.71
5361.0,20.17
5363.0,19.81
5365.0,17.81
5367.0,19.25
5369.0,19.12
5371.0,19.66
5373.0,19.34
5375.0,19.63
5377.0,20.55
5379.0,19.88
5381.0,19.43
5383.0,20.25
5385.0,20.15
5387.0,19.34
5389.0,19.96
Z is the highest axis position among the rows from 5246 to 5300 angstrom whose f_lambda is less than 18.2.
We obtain 5299.0 angstrom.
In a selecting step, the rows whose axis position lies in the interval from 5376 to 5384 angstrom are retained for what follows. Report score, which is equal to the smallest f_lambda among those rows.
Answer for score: 19.43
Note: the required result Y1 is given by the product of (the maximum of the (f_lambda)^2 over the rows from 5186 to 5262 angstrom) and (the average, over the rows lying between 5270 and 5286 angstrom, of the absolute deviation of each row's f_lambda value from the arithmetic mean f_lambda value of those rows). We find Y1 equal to 424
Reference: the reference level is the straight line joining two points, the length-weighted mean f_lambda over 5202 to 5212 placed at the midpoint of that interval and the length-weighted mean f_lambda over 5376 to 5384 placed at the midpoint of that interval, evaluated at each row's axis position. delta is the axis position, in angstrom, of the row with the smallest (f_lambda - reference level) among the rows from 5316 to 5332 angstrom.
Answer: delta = 5325.0 angstrom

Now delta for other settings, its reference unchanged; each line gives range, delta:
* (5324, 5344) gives 5325.0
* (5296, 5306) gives 5299.0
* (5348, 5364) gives 5359.0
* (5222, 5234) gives 5227.0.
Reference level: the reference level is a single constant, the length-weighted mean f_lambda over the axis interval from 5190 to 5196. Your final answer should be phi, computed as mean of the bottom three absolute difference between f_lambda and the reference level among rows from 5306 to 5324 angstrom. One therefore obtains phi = 3.5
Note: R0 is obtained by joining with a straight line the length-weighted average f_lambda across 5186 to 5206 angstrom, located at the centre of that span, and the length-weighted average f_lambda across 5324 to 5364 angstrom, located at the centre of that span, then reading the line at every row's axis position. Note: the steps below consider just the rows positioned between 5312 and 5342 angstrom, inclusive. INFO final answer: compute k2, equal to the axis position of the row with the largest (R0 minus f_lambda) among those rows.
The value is 5325.0 angstrom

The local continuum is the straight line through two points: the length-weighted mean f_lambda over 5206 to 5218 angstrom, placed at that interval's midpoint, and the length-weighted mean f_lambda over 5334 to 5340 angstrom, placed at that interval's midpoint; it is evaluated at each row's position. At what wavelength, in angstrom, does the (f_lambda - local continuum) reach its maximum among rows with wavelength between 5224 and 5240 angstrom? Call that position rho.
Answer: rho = 5237.0 angstrom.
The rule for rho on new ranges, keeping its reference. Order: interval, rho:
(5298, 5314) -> 5309.0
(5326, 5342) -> 5335.0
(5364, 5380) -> 5377.0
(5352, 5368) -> 5357.0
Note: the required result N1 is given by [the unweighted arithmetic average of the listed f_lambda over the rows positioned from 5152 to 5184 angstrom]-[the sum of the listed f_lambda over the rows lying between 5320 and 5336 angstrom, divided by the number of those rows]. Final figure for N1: -4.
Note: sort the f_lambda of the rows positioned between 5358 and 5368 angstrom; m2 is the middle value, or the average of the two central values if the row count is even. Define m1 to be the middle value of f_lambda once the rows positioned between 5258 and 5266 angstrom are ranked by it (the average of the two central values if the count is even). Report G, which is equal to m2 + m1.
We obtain 36.7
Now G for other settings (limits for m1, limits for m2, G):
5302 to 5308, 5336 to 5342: 37.8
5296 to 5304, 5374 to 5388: 35.4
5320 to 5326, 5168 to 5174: 31.5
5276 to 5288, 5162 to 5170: 32.8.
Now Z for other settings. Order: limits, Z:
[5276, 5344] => 5327.0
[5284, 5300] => 5299.0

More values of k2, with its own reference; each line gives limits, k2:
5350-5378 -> 5365.0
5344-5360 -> 5347.0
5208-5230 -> 5209.0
